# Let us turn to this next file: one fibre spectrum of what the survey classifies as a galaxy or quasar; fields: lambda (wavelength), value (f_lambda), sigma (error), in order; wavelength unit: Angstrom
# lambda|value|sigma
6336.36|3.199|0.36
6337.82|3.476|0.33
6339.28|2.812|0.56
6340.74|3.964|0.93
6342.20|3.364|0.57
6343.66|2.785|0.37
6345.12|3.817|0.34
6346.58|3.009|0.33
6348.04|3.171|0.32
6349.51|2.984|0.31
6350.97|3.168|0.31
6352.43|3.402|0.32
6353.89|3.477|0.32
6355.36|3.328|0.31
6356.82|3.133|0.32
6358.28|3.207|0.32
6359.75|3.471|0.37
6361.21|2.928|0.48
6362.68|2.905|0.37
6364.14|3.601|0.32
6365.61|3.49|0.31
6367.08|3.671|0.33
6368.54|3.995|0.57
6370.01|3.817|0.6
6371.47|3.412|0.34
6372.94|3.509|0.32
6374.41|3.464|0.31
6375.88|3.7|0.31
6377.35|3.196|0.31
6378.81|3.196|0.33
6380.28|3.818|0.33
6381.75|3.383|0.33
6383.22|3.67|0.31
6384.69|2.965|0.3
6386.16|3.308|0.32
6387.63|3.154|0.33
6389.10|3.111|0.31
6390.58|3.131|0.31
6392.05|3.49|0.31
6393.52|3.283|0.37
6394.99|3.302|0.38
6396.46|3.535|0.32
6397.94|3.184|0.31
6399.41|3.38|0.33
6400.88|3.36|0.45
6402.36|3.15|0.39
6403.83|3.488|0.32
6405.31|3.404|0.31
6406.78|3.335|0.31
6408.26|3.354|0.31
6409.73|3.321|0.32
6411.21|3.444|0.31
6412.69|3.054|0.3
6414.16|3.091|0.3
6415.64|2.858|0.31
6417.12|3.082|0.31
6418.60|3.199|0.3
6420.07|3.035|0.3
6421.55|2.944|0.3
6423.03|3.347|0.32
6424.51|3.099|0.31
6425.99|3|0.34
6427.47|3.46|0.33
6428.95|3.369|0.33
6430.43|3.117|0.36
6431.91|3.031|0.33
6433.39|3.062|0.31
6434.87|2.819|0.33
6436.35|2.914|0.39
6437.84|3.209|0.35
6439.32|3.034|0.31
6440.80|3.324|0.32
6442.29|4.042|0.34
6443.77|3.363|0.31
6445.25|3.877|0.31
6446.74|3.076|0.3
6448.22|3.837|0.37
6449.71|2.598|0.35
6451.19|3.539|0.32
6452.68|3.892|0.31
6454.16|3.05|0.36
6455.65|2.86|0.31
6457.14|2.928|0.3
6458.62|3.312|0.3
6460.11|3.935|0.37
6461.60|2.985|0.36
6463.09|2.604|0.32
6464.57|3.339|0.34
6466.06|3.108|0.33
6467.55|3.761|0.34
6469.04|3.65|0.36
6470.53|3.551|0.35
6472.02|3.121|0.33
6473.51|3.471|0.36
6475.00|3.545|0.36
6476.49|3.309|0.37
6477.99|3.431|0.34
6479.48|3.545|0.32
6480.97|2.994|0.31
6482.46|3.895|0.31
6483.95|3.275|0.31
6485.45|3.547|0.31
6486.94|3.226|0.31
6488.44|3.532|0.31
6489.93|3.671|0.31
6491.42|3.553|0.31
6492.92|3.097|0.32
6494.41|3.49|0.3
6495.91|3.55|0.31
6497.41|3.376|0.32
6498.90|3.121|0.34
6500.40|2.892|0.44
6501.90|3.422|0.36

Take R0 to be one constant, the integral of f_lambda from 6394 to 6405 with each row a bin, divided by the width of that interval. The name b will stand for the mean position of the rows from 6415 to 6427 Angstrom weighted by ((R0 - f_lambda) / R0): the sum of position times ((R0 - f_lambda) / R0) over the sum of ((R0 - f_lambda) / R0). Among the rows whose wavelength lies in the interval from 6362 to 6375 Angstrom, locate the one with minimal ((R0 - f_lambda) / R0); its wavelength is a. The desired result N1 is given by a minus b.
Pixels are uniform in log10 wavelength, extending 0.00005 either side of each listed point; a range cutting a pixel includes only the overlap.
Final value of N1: -51.8 Angstrom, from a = 6368.54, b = 6420.3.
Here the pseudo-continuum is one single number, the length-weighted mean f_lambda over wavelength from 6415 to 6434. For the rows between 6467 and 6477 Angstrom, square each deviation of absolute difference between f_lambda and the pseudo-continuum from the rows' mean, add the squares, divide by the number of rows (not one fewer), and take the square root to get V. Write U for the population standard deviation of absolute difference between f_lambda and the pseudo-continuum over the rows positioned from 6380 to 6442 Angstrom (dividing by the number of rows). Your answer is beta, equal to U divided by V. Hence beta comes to 0.75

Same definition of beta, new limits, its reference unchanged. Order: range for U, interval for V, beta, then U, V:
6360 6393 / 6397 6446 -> 1.26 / 0.238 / 0.19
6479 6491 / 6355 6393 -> 0.93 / 0.217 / 0.23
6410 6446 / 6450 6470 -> 0.84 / 0.213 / 0.25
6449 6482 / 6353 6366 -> 1.58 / 0.221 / 0.14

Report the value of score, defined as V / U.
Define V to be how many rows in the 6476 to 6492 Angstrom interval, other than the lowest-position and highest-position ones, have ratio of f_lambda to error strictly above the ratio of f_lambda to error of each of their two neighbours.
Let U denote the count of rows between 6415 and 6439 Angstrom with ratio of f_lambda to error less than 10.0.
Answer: 0.4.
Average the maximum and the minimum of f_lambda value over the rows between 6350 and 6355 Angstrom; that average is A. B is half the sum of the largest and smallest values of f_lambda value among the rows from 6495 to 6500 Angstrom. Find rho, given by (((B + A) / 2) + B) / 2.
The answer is 3.33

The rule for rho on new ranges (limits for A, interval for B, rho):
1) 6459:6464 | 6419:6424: 3.18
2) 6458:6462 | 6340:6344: 3.40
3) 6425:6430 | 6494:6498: 3.40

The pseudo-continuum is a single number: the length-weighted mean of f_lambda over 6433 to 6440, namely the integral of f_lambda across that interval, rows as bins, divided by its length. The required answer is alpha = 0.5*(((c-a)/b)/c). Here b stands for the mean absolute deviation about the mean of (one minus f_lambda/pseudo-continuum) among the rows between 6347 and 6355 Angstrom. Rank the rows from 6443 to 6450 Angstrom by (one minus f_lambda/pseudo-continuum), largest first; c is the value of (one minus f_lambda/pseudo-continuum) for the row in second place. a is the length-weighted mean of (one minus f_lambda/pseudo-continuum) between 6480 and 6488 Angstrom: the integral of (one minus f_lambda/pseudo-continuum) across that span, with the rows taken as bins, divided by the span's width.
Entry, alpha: -42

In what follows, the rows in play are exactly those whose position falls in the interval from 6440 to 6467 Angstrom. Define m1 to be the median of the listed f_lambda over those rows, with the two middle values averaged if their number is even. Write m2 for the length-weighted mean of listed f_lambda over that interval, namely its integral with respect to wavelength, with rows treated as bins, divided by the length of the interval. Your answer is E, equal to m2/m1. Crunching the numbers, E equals 1.000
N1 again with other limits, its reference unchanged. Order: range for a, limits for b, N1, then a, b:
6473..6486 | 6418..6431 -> 59.3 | 6482.46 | 6423.2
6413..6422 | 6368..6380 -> 48.7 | 6418.60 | 6369.9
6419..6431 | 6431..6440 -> -7.9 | 6427.47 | 6435.4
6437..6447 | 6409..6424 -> 24.9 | 6442.29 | 6417.4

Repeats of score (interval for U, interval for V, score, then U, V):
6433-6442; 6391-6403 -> 0.2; 5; 1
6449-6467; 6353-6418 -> 1.5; 8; 12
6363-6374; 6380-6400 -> 2.0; 2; 4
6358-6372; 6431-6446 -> 0.4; 5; 2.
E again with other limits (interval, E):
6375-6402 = 1.011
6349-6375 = 0.986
